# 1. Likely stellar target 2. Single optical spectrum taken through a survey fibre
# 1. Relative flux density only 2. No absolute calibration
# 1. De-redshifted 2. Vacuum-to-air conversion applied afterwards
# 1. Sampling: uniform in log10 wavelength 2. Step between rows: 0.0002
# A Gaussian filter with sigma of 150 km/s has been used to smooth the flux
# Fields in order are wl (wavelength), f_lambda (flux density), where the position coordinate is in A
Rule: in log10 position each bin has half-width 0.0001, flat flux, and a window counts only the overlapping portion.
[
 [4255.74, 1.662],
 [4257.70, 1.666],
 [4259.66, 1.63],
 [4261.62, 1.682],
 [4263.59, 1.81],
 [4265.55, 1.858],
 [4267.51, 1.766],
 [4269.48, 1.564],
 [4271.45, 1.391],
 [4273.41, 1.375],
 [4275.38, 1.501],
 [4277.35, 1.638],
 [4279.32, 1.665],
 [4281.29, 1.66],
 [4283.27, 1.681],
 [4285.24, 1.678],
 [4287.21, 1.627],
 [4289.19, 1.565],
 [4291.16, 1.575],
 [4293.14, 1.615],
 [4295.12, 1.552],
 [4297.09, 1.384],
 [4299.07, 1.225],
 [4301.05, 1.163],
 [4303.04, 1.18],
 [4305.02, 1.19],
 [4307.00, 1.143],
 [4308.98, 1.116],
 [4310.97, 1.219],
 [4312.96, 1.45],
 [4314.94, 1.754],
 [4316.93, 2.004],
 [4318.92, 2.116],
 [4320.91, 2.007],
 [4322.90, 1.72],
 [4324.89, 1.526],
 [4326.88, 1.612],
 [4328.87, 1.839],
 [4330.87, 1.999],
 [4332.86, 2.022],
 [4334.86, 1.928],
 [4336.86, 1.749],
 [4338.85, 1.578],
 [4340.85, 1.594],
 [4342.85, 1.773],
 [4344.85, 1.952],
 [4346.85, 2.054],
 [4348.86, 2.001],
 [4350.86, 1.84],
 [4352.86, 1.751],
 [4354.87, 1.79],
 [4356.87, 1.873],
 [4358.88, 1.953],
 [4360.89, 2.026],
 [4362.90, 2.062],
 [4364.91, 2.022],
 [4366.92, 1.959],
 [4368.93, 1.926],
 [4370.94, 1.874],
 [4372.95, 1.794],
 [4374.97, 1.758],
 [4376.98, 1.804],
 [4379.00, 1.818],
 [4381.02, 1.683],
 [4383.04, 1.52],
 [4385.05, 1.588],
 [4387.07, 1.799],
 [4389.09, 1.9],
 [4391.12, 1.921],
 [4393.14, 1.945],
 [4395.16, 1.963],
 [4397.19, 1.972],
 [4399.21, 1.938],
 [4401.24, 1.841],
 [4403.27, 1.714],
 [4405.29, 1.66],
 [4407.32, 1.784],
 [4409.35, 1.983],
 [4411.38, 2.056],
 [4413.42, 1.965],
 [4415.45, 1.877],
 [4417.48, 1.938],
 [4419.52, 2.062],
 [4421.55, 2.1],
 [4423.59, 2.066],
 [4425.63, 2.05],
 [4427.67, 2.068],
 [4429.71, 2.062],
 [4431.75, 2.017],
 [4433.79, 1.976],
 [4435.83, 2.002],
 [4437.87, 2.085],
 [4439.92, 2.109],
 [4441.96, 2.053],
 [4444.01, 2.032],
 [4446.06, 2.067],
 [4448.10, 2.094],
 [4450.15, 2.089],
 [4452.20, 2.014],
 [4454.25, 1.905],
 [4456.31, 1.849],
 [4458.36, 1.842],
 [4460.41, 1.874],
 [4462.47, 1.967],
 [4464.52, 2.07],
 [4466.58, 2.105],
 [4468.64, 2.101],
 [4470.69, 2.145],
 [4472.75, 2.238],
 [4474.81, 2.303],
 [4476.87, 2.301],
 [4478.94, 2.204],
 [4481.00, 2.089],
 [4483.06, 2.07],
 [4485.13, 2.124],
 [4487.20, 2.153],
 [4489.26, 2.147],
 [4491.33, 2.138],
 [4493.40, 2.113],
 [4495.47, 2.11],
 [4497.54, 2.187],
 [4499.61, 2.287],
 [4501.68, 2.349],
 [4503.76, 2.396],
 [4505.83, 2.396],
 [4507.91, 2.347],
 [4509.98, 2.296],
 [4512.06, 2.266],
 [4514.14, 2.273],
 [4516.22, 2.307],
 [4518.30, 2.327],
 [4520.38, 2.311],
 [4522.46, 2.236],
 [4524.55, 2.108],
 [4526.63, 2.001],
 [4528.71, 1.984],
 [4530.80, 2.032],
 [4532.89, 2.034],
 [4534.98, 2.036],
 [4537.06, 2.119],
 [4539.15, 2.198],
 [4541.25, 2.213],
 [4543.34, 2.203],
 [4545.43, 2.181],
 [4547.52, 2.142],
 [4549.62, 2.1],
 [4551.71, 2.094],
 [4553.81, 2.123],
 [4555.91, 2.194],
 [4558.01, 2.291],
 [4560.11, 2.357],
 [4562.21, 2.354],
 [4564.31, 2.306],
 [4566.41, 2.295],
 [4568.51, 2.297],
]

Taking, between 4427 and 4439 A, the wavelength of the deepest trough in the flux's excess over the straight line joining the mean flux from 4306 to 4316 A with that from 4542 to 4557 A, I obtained 4433.79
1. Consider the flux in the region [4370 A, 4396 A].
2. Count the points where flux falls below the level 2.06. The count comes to 13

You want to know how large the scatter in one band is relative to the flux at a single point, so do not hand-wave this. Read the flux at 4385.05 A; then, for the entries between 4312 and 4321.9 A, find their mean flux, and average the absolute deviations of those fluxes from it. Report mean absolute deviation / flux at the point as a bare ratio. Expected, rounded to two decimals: 0.13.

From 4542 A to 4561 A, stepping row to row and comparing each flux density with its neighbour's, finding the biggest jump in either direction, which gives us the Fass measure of 0.10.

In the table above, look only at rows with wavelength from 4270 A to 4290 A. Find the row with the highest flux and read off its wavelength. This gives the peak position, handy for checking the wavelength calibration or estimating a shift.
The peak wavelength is 4283.27 A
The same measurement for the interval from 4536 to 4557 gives 4541.25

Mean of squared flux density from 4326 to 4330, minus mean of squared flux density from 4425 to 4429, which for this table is -1.2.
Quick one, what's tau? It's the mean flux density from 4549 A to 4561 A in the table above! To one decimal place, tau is 2.2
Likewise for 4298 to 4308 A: 1.2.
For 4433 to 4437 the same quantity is 2.0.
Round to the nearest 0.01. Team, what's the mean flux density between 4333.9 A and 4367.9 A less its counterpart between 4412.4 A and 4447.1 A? -0.15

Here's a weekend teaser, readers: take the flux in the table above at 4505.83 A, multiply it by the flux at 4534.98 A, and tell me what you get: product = 4.9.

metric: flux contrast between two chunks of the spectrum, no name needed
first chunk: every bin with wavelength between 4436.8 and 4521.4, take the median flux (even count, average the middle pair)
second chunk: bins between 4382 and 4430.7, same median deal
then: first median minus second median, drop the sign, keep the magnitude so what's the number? 0.18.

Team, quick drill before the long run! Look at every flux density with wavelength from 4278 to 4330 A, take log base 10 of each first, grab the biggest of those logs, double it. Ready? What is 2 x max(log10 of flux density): 0.65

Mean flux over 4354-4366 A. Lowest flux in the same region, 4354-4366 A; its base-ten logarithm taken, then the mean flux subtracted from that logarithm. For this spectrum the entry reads -1.70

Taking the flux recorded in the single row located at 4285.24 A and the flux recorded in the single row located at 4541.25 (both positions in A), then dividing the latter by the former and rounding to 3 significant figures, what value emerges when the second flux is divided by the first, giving 1.32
